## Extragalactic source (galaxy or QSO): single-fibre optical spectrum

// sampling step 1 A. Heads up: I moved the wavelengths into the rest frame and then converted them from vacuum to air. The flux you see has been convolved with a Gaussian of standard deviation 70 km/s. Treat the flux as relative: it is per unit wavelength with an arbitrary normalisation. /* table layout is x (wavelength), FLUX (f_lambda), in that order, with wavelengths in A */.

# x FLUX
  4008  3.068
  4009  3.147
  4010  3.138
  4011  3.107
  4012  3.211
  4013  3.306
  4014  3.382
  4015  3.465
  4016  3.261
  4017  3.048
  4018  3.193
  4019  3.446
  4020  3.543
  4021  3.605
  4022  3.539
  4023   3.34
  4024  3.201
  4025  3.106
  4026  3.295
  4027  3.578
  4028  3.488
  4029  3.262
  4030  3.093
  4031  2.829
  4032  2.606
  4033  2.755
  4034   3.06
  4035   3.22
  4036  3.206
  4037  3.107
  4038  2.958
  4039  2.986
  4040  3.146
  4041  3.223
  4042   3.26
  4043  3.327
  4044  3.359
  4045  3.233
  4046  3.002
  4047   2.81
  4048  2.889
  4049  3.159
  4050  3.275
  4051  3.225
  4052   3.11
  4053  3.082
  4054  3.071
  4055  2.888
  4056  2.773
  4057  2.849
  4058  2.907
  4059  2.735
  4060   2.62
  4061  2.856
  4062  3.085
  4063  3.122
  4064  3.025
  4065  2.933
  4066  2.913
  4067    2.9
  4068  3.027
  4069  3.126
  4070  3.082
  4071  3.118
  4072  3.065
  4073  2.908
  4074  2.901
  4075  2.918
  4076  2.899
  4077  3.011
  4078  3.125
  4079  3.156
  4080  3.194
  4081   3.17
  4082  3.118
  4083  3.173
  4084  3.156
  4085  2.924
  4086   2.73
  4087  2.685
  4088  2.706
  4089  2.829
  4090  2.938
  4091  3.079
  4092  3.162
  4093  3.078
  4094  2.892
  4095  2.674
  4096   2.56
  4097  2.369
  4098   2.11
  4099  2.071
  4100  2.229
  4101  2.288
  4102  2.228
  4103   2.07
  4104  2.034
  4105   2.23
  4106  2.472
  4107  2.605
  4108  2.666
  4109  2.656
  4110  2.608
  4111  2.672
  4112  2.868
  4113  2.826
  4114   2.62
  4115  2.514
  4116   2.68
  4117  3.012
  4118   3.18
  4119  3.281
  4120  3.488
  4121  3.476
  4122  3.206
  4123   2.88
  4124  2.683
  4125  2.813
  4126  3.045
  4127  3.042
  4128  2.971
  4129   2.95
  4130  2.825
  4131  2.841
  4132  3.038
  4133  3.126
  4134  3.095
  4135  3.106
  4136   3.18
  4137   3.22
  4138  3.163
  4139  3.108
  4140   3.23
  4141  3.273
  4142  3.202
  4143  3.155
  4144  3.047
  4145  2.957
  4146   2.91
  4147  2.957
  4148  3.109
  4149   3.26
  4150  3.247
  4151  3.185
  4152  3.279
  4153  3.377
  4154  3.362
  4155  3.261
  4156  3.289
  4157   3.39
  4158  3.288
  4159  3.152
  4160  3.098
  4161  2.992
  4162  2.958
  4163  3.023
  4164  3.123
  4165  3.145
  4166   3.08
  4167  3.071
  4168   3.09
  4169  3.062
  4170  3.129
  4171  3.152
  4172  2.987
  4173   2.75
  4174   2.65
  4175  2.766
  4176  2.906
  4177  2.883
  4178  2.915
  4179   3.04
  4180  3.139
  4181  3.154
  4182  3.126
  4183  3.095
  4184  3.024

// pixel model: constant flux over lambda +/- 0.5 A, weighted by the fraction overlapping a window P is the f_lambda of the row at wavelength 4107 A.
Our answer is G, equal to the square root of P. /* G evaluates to 1.61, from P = 2.605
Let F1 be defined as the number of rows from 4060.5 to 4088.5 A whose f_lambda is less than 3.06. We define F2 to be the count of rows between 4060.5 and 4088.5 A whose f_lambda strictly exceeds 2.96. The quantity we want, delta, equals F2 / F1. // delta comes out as 1.1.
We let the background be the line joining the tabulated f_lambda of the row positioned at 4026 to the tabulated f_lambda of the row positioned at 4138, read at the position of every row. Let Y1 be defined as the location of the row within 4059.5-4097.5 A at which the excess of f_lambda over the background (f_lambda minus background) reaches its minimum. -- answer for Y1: 4097 A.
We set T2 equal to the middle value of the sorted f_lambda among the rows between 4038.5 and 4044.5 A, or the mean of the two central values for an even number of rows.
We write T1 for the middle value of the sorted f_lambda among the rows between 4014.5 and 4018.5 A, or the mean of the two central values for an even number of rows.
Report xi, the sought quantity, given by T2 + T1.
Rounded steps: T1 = 3.2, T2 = 3.24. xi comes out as 6.47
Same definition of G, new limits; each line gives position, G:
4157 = 1.84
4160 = 1.76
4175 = 1.66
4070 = 1.76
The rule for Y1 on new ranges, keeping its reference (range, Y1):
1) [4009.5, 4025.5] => 4017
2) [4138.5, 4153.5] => 4146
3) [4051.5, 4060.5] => 4060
